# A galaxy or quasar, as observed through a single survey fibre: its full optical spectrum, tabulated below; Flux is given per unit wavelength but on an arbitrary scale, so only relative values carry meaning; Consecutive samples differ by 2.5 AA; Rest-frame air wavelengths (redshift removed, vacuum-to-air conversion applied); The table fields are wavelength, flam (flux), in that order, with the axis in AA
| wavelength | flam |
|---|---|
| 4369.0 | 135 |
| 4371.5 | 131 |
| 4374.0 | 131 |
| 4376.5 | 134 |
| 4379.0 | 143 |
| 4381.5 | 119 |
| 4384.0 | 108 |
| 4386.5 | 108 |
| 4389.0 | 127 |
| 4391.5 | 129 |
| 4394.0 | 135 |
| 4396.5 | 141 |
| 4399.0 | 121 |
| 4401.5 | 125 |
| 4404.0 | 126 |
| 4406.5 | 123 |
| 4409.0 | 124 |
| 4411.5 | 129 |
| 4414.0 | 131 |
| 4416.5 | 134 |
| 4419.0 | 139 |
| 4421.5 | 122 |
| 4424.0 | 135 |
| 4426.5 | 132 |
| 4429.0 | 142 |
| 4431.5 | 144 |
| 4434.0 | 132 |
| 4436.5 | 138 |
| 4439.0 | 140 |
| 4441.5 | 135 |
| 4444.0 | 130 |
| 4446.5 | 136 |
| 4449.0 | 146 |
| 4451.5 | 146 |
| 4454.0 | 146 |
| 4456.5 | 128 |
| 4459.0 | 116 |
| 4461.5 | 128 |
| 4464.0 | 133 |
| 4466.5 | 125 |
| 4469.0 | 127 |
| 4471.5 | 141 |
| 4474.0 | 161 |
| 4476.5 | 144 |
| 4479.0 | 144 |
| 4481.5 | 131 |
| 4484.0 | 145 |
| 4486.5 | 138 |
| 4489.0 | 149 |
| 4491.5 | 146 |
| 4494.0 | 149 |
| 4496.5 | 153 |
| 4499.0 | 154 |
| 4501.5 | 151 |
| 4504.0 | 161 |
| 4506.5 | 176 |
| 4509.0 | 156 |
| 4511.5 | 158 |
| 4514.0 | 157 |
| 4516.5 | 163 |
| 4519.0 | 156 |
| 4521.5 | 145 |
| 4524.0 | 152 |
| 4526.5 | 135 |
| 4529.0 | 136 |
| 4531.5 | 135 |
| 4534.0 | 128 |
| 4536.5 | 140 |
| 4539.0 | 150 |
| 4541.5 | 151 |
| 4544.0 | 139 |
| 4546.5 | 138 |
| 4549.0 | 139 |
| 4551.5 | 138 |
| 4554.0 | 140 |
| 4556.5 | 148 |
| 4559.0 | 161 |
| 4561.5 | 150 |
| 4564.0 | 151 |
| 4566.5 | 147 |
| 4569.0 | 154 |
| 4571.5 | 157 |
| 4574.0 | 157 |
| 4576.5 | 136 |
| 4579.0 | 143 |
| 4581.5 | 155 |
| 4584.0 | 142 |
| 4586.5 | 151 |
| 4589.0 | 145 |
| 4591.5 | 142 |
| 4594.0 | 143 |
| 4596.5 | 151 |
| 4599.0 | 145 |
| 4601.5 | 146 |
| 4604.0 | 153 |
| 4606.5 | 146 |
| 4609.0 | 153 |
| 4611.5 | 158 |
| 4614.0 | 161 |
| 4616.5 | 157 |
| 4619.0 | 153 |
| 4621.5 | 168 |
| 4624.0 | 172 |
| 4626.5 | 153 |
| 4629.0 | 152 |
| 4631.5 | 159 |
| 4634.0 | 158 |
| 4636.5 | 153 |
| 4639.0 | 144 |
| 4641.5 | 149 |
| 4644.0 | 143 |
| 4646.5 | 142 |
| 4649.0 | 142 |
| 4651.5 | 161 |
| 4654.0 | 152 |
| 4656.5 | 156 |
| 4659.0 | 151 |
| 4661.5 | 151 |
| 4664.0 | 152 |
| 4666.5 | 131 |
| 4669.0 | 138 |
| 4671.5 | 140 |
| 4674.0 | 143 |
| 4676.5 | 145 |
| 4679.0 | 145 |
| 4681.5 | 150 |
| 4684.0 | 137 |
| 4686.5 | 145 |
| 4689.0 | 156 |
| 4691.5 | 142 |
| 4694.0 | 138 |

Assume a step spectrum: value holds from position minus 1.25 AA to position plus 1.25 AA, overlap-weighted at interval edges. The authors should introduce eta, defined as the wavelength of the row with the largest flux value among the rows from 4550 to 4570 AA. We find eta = 4559.0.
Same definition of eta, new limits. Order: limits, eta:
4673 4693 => 4689.0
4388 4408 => 4396.5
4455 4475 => 4474.0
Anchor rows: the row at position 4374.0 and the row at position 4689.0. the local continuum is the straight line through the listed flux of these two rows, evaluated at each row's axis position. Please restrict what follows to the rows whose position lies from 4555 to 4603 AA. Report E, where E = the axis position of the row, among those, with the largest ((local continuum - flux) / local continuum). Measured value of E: 4576.5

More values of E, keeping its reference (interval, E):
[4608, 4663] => 4649.0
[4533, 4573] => 4534.0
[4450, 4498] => 4459.0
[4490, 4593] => 4534.0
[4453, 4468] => 4459.0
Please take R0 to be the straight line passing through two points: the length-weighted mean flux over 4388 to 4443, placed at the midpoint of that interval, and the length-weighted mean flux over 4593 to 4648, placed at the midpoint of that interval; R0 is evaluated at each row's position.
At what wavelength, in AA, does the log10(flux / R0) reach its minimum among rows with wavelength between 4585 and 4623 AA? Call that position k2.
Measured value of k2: 4591.5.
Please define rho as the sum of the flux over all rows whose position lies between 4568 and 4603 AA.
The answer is 2067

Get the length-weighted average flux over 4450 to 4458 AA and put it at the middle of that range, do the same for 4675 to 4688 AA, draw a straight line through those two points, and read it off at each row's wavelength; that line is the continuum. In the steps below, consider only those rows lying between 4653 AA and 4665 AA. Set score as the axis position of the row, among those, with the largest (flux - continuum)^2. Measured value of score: 4656.5 AA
